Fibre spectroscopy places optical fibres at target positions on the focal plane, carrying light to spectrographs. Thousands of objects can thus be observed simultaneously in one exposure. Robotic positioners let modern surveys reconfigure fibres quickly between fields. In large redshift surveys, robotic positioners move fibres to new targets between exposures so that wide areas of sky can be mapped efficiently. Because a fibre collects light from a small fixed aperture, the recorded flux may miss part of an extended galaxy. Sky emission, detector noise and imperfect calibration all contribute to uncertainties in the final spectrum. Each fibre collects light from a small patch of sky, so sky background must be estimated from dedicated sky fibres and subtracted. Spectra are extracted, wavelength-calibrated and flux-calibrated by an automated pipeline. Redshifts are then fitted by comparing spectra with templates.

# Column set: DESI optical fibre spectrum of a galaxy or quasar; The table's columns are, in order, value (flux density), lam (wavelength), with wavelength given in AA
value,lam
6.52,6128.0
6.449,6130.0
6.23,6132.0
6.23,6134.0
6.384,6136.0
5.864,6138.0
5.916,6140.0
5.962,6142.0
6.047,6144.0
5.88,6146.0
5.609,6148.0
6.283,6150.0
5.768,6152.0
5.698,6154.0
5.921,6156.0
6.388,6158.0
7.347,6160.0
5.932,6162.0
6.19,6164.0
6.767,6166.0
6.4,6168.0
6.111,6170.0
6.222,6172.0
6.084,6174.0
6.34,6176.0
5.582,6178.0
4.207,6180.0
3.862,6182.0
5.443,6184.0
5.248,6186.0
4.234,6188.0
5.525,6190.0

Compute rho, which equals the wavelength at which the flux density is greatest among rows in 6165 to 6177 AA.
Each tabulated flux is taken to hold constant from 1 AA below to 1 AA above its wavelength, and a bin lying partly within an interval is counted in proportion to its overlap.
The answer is 6166.0 AA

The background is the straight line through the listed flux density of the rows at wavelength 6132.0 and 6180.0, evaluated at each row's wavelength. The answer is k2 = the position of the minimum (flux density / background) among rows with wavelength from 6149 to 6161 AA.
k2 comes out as 6152.0 AA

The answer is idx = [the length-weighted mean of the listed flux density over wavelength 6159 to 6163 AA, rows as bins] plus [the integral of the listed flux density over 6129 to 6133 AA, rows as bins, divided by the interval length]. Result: 13.0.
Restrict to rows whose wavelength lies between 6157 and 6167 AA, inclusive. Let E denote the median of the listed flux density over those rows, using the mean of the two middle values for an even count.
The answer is 6.4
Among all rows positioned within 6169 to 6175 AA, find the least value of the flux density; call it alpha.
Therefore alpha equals 6.084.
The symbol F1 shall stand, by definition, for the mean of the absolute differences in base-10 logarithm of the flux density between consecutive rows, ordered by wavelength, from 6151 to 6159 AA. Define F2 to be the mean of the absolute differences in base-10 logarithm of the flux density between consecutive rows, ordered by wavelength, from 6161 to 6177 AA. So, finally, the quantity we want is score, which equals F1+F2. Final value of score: 0.04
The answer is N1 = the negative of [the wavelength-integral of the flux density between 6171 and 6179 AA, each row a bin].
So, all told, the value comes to -48.5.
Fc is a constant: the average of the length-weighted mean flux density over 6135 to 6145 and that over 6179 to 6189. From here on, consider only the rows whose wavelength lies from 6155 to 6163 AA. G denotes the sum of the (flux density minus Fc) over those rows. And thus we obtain 4.3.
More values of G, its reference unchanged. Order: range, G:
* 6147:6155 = 2.1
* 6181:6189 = -2.5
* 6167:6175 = 3.6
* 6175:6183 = -1.3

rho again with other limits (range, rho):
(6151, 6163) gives 6160.0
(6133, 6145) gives 6136.0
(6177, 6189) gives 6178.0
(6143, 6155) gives 6150.0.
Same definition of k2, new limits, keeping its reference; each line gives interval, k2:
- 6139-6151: 6140.0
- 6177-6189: 6182.0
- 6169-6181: 6180.0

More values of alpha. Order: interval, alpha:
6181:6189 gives 3.862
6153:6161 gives 5.698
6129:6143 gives 5.864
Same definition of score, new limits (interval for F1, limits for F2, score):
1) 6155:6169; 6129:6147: 0.06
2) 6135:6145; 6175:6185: 0.10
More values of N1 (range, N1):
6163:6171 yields -50.9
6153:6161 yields -50.7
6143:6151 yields -47.6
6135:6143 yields -48.3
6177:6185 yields -38.2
